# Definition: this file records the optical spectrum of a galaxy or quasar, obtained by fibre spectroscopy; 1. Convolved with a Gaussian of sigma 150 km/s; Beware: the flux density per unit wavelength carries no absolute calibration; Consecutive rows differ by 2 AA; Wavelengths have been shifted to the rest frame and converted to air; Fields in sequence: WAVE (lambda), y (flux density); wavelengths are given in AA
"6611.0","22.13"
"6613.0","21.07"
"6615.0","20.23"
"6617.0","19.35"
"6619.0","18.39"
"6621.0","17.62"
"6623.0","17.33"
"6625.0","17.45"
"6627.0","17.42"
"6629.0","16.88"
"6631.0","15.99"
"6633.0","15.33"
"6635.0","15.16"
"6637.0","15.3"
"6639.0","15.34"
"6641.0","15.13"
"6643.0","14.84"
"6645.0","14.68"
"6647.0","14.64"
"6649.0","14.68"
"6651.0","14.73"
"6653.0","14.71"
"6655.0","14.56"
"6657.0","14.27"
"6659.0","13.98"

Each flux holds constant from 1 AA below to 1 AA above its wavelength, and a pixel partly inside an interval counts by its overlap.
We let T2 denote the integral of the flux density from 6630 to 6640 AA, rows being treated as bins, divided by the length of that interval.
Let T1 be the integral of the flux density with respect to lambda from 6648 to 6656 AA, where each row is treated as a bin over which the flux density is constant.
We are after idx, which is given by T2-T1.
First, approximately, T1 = 117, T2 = 15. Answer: -102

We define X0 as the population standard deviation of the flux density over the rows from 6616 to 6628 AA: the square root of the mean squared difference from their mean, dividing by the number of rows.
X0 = 0.7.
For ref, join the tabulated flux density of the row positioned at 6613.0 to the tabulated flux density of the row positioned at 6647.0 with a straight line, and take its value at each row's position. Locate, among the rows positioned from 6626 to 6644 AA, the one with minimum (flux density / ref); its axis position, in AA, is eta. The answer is 6633.0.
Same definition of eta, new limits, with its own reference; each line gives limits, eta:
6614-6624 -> 6621.0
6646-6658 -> 6647.0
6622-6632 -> 6623.0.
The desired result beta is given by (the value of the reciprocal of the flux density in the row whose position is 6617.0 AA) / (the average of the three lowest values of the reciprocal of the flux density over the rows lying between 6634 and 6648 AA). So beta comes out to 0.79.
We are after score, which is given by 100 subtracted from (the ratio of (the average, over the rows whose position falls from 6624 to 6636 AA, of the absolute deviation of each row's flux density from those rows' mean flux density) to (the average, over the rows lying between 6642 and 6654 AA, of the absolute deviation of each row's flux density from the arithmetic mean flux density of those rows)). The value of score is -82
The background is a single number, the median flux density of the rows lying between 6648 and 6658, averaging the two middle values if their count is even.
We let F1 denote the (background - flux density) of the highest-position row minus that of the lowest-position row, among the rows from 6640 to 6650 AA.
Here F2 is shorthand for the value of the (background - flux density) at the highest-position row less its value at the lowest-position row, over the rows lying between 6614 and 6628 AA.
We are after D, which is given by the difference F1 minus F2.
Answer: -2.4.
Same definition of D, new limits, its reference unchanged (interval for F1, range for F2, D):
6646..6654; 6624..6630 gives -0.6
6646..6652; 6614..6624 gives -3.0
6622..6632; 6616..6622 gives -0.4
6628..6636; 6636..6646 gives 1.1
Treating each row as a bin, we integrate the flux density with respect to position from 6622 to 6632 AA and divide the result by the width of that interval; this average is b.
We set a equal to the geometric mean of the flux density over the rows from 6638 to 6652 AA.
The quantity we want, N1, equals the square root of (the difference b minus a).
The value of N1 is 1.47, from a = 14.9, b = 17.0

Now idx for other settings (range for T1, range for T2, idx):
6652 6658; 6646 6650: -72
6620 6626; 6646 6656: -90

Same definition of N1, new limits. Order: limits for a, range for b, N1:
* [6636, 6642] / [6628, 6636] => 0.76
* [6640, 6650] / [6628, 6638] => 0.97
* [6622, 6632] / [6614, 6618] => 1.67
